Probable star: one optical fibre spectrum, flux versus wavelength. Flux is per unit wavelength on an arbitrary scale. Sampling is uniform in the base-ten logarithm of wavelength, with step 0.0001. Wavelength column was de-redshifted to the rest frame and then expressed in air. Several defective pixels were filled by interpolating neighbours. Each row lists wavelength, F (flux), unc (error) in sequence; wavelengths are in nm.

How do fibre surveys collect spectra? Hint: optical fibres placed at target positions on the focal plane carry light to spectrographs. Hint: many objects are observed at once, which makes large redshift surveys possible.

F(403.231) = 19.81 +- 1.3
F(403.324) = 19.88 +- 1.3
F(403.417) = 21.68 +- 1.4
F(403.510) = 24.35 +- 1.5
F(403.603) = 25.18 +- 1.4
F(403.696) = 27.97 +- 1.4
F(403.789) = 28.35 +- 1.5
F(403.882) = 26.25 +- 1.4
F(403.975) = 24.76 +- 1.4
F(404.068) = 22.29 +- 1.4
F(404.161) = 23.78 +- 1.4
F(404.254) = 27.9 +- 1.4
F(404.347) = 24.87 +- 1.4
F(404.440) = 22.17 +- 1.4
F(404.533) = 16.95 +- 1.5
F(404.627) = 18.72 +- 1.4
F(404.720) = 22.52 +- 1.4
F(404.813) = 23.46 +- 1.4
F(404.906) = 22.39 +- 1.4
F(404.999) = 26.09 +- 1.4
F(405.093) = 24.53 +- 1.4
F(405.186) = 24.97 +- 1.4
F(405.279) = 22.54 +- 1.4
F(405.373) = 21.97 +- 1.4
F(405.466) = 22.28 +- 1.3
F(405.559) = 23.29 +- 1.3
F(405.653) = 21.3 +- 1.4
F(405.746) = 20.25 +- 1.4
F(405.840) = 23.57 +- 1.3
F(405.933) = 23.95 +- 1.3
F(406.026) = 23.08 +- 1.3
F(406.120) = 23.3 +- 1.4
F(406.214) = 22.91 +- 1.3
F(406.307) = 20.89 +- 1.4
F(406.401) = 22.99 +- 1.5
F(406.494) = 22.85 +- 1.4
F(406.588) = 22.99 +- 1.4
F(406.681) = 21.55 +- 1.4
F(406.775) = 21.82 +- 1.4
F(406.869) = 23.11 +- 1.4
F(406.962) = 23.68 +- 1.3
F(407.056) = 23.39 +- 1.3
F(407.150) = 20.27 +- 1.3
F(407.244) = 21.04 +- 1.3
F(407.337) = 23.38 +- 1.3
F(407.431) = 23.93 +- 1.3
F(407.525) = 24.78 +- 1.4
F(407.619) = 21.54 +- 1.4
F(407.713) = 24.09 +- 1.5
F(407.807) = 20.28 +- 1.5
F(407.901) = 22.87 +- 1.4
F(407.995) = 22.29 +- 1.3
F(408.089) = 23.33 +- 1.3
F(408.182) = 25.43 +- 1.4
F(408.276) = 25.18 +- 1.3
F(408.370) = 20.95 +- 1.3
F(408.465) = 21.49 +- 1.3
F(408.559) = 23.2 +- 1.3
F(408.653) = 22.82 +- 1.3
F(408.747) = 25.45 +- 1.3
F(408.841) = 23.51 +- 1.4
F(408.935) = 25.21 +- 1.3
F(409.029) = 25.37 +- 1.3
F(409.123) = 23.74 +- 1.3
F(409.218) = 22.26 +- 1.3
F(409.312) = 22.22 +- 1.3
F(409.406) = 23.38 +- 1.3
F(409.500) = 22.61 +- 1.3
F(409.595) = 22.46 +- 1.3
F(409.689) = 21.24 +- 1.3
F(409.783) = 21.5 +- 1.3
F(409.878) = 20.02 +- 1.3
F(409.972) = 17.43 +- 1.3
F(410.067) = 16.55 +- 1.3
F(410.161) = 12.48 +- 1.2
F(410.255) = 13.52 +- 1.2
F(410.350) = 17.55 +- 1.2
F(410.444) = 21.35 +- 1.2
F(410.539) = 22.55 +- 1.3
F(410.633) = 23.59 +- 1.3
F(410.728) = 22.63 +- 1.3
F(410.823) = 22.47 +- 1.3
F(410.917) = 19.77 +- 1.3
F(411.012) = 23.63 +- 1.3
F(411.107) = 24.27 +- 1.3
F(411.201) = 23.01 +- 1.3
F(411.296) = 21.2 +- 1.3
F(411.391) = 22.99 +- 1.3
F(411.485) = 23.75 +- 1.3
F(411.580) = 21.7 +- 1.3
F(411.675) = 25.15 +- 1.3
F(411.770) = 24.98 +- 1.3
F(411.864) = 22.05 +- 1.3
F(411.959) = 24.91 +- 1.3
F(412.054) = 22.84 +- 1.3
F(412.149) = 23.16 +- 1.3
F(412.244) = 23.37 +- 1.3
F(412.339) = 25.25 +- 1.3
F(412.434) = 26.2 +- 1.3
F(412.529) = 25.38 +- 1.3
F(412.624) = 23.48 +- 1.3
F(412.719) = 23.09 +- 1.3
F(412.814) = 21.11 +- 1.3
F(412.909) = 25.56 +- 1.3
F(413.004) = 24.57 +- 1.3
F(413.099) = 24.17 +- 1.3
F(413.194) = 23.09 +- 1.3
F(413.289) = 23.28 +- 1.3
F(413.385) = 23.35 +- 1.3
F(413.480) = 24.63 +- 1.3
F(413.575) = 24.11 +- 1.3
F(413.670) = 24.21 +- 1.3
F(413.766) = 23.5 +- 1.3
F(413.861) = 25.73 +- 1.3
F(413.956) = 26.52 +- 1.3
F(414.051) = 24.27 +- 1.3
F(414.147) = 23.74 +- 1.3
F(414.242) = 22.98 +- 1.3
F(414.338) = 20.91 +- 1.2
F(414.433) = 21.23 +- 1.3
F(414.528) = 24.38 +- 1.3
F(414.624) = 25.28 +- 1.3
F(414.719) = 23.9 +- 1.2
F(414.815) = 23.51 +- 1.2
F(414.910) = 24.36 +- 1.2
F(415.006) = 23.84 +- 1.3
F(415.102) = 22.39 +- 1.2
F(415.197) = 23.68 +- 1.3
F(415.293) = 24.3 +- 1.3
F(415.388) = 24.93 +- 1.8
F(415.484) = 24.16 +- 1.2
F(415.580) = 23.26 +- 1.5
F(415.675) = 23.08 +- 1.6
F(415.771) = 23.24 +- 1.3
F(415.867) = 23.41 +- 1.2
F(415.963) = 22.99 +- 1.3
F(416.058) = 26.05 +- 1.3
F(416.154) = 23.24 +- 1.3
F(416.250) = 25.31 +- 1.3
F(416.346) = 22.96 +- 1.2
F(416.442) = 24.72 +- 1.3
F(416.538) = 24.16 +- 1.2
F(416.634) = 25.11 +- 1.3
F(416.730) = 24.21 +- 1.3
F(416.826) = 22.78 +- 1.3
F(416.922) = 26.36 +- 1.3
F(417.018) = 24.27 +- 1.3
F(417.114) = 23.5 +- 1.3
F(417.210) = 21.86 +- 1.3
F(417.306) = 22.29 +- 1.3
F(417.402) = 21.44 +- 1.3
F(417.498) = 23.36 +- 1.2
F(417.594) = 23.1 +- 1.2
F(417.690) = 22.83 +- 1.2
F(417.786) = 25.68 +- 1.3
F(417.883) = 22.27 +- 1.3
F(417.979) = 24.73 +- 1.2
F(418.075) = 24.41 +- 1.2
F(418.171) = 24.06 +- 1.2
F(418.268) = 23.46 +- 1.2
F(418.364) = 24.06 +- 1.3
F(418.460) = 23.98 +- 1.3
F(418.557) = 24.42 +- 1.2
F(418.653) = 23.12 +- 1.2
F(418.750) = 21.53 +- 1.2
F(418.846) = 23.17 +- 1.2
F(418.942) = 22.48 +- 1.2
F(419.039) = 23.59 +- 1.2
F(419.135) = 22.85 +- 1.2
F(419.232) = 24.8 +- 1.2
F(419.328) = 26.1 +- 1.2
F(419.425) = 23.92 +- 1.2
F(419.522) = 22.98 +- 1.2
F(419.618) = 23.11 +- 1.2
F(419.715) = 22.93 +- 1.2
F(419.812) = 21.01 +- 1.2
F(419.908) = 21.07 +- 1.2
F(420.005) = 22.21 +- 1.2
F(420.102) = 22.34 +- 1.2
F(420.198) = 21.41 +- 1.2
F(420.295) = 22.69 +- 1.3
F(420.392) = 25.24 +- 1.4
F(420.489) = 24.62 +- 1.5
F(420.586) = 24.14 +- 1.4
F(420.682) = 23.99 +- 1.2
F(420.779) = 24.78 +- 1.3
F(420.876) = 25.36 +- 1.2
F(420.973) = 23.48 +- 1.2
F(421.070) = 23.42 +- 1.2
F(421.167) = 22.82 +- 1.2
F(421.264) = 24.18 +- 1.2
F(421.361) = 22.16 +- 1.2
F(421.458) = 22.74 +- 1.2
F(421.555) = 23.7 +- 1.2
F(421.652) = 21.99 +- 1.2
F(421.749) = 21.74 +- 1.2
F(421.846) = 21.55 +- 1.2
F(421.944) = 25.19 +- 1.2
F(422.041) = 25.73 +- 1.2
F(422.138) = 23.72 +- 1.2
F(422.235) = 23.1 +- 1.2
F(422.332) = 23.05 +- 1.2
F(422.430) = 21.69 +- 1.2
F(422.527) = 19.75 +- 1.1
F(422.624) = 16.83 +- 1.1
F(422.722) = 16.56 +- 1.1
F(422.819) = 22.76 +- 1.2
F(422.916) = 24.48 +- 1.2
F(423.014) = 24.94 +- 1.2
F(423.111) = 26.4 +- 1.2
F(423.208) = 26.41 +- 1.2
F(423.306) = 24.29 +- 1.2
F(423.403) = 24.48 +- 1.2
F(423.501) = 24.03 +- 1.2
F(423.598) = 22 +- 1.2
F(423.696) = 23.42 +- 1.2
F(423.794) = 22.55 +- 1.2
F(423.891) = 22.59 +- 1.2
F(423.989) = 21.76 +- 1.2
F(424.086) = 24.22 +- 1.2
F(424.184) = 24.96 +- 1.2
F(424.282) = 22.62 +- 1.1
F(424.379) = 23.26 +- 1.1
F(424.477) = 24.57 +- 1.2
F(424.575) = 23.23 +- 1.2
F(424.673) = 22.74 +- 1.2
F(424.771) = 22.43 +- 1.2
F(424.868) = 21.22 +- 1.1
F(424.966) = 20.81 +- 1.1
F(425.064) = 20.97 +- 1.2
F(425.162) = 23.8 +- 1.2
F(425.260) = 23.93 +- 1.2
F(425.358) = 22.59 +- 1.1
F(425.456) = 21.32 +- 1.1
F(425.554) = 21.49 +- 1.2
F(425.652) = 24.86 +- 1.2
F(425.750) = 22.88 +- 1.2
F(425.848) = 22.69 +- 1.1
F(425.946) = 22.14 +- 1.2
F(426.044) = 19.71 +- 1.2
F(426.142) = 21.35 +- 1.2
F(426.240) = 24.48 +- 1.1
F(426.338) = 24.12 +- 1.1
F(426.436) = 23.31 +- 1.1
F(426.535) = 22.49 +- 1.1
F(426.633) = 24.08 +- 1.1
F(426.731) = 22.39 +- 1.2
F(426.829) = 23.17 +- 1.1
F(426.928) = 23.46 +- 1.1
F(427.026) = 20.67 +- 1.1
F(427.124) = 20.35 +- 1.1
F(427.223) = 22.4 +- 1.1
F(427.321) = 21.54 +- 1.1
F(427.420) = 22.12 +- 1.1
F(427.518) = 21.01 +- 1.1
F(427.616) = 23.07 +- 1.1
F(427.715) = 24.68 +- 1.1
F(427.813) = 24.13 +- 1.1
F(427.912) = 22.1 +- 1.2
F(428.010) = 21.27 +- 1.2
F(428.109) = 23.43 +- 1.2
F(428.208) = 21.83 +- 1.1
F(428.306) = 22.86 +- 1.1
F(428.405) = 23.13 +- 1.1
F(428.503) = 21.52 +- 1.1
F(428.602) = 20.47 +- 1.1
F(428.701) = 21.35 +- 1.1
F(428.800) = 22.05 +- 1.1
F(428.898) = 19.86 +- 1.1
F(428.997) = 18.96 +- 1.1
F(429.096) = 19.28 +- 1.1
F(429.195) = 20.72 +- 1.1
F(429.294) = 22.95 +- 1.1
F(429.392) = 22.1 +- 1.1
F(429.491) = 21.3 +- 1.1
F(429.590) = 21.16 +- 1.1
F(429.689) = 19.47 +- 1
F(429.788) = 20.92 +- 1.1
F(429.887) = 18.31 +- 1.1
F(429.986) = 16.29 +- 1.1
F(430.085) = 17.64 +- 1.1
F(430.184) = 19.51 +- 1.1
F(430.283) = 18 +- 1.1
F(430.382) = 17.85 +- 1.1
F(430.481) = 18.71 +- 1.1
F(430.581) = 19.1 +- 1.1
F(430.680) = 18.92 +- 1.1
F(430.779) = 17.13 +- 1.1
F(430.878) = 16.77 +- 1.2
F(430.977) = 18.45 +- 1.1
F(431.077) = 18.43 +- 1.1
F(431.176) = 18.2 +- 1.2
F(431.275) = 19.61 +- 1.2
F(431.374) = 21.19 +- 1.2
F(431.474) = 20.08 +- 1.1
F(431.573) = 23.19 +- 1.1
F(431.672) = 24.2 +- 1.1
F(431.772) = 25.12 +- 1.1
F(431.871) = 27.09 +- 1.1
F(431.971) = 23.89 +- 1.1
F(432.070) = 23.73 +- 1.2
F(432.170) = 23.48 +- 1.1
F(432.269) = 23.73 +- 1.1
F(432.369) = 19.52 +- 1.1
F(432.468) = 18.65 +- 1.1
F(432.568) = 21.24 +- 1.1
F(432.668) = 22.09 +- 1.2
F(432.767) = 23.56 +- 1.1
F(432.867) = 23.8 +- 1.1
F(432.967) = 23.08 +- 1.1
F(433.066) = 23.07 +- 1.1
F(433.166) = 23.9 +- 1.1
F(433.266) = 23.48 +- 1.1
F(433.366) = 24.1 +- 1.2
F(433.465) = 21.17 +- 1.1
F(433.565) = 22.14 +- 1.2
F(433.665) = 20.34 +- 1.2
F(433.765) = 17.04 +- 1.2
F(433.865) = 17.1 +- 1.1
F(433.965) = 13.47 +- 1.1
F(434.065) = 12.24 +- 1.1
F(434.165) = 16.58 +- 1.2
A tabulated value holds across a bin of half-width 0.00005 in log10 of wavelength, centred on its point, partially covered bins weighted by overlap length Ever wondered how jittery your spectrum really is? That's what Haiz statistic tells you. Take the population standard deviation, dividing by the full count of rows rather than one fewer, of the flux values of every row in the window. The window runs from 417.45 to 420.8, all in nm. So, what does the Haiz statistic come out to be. 1.22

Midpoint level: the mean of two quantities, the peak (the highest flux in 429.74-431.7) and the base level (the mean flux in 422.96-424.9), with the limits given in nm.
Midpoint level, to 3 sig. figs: 23.9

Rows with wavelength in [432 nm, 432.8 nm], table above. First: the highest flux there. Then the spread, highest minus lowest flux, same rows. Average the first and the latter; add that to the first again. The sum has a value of 38.1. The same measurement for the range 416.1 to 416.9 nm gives 39.2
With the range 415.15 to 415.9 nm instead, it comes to 38.3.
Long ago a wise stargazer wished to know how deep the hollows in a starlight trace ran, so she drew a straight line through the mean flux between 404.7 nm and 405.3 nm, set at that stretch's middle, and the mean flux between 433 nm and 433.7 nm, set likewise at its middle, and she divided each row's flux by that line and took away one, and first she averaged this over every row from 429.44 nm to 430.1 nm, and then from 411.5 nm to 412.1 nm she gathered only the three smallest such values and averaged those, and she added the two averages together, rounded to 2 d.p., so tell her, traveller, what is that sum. -0.21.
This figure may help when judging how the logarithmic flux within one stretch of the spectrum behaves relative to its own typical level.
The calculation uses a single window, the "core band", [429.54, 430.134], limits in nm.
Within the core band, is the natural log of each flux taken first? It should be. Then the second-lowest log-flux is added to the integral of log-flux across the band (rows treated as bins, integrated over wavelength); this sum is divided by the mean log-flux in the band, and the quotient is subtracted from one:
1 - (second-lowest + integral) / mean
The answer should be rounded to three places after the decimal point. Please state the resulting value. -0.571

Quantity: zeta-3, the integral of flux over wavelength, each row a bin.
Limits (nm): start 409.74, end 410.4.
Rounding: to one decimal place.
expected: 11.2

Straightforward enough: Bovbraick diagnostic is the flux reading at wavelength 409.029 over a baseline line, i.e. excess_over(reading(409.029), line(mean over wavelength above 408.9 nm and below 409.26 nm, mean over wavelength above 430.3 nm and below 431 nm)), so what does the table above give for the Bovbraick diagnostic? 1.2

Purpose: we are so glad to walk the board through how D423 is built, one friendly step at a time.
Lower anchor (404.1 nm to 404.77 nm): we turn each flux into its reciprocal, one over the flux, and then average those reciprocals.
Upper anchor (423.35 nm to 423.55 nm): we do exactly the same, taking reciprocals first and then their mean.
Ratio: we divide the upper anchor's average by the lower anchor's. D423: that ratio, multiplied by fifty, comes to 45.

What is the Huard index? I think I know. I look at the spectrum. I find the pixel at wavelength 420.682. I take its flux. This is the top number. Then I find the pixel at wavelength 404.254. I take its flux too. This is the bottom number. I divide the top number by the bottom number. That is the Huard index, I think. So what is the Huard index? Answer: 0.86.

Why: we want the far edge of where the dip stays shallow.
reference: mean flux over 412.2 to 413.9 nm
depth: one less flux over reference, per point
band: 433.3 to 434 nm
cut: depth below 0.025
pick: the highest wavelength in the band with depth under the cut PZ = 433.366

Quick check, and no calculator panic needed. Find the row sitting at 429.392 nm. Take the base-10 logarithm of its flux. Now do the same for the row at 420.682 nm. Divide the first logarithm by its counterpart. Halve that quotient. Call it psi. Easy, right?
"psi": 0.487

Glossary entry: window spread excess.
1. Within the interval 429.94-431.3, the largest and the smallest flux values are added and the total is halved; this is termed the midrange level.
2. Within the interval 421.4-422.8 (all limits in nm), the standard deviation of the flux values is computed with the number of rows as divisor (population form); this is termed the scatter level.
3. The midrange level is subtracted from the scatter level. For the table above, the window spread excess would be -15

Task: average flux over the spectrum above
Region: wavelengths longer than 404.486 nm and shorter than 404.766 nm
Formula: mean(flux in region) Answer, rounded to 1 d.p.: 19.4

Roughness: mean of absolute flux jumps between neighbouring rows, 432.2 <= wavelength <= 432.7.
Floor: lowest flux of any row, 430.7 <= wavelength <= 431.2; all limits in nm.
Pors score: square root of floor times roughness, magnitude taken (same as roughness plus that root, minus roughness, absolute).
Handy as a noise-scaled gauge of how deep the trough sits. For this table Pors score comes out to 6.0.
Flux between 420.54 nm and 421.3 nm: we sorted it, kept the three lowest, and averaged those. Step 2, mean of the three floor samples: 23.2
